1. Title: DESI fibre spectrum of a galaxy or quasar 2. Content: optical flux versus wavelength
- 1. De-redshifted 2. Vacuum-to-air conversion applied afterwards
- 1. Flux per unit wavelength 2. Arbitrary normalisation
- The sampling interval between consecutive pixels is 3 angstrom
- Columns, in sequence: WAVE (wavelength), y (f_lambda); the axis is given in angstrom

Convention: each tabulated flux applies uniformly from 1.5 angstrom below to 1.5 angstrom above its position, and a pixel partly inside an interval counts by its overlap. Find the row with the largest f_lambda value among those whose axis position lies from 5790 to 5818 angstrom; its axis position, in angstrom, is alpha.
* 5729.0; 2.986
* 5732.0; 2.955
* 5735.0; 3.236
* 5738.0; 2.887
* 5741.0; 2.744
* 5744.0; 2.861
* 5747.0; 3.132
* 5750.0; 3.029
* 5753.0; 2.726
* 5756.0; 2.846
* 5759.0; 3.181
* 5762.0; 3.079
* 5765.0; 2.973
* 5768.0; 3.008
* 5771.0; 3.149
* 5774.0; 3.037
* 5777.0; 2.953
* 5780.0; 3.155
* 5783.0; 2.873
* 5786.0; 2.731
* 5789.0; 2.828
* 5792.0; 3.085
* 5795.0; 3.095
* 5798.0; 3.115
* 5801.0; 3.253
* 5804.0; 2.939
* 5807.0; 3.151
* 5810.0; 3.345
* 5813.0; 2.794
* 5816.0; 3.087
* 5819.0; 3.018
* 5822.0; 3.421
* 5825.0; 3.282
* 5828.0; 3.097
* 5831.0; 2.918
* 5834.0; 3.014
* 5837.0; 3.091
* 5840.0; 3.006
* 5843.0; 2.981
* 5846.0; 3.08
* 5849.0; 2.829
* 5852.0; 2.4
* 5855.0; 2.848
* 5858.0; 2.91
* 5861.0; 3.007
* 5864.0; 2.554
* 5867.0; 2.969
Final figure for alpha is 5810.0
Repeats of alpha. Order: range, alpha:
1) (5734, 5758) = 5735.0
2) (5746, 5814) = 5810.0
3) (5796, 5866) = 5822.0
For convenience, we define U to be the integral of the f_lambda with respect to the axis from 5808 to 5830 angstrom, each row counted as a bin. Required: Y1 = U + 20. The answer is 89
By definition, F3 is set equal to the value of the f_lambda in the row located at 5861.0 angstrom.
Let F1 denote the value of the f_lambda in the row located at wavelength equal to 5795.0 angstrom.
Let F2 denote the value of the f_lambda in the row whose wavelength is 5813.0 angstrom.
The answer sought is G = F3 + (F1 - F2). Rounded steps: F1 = 3.095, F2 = 2.794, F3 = 3.007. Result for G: 3.31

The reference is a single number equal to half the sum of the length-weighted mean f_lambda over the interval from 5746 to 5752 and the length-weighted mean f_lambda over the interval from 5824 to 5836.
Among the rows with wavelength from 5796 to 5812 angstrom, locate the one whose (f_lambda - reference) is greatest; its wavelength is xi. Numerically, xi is 5810.0 angstrom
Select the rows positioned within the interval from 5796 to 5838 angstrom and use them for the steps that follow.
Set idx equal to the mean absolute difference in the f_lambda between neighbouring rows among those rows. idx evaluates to 0.219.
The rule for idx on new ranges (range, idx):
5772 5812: 0.163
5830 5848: 0.076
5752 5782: 0.137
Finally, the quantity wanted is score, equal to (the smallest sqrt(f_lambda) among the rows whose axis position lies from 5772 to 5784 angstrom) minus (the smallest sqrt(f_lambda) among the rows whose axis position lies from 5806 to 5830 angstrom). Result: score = 0.02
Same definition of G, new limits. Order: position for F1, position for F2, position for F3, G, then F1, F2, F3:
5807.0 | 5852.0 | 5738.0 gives 3.64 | 3.151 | 2.4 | 2.887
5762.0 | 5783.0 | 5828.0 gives 3.30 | 3.079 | 2.873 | 3.097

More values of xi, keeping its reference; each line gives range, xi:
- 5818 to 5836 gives 5822.0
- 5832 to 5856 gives 5837.0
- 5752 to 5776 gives 5759.0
